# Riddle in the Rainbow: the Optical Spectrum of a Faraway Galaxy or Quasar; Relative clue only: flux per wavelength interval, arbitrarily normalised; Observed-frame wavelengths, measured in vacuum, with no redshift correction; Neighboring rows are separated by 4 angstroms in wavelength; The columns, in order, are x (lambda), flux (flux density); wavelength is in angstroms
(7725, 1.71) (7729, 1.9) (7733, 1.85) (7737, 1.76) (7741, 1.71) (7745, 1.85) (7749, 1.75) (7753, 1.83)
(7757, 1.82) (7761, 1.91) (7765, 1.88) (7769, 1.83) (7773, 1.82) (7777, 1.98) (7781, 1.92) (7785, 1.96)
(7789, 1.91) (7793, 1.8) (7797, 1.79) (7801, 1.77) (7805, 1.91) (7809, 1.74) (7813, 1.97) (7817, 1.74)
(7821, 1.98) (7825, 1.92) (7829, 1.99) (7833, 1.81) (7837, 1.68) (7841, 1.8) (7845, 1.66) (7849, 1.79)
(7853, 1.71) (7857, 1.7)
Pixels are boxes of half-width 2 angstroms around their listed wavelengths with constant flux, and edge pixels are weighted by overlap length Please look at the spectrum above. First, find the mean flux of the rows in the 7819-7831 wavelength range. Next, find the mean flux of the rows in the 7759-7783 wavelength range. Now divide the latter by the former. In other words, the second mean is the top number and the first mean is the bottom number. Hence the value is 0.96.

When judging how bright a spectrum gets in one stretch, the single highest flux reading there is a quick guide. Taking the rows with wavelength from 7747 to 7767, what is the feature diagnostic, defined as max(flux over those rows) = 1.91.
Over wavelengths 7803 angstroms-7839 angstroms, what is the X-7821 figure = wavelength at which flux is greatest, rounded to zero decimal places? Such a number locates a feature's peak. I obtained 7829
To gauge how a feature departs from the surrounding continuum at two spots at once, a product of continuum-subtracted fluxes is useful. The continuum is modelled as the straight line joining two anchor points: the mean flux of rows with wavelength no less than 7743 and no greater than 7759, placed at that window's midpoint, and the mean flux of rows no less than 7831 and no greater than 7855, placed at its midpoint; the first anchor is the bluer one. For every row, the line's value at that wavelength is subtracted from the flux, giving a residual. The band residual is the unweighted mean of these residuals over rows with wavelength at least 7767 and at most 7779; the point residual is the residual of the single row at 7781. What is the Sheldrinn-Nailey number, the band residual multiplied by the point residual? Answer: 0.011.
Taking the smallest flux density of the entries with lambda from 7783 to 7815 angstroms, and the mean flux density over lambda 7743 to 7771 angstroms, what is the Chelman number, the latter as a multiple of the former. 1.06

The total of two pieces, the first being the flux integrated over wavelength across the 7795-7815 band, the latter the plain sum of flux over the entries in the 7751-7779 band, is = 50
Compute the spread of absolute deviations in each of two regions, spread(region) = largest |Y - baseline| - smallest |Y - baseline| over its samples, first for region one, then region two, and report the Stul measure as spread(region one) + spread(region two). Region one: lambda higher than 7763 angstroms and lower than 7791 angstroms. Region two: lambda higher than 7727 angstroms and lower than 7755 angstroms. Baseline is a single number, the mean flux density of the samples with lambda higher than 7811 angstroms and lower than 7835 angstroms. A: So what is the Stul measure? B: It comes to 0.263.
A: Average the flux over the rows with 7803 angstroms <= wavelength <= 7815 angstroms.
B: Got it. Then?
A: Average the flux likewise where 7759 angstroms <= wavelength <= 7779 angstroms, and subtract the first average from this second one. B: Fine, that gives 0.01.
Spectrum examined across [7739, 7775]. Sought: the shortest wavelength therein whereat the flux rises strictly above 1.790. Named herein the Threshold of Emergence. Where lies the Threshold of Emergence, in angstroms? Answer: 7745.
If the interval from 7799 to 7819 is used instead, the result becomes 7805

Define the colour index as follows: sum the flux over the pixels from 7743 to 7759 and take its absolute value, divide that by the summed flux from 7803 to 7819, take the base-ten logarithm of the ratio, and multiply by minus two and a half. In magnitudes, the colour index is 0.016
